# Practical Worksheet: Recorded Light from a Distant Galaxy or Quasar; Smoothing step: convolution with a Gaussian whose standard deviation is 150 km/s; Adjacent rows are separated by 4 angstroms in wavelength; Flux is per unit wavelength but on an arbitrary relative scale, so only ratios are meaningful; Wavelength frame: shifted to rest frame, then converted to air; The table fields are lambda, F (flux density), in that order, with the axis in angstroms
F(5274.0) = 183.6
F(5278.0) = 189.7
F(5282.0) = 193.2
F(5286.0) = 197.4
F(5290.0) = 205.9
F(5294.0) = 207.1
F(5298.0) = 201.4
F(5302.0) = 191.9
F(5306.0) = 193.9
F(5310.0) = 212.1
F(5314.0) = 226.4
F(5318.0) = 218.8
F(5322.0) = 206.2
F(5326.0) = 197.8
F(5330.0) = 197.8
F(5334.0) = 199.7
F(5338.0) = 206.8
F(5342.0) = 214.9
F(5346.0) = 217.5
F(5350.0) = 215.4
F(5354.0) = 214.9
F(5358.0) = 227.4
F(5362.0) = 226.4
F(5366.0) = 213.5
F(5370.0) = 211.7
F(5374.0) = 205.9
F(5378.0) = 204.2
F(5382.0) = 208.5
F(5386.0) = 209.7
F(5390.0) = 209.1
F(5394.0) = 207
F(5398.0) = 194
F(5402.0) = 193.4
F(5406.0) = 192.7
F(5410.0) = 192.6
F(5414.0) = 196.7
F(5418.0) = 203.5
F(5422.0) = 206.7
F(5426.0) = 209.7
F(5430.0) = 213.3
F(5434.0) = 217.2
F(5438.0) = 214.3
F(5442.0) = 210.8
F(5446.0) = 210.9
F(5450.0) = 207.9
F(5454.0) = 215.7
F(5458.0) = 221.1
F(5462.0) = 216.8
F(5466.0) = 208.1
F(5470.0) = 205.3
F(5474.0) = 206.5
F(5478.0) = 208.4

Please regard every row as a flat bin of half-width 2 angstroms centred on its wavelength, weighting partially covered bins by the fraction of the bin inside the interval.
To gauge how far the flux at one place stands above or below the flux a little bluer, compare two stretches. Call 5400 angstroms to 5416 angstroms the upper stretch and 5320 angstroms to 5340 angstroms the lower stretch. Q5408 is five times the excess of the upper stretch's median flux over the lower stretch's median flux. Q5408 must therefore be -33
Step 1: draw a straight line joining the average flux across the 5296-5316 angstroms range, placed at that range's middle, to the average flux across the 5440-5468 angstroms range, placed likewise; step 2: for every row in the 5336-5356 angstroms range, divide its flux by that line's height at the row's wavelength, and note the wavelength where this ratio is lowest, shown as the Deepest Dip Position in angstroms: 5338.0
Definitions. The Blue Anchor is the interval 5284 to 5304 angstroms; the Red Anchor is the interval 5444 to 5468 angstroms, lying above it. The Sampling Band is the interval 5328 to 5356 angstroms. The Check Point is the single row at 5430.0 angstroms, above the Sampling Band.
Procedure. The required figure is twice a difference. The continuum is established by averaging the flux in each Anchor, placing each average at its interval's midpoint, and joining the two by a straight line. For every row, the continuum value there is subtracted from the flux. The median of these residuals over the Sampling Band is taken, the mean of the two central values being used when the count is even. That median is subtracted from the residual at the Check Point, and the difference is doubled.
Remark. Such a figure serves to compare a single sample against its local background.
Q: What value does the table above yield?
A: -15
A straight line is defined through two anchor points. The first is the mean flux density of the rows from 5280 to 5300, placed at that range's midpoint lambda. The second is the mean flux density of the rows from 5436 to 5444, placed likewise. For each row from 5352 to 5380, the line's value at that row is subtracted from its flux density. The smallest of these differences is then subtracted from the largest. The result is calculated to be 25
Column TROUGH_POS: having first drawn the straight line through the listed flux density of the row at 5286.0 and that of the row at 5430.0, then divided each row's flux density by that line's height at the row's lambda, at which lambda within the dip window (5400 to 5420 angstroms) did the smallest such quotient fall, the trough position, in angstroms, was 5410.0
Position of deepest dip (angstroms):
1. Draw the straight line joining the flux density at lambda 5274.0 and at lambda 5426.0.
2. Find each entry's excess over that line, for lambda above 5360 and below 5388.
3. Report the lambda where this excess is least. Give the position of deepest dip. 5378.0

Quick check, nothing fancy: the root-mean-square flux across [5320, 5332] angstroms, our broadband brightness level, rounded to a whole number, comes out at 201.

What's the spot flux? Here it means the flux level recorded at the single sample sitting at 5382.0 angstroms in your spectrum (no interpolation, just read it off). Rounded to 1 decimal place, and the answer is 208.5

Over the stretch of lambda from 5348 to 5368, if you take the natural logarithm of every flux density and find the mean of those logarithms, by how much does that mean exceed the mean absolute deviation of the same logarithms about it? 5.36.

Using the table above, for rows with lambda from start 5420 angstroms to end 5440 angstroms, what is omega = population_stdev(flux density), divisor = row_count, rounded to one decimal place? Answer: 3.7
